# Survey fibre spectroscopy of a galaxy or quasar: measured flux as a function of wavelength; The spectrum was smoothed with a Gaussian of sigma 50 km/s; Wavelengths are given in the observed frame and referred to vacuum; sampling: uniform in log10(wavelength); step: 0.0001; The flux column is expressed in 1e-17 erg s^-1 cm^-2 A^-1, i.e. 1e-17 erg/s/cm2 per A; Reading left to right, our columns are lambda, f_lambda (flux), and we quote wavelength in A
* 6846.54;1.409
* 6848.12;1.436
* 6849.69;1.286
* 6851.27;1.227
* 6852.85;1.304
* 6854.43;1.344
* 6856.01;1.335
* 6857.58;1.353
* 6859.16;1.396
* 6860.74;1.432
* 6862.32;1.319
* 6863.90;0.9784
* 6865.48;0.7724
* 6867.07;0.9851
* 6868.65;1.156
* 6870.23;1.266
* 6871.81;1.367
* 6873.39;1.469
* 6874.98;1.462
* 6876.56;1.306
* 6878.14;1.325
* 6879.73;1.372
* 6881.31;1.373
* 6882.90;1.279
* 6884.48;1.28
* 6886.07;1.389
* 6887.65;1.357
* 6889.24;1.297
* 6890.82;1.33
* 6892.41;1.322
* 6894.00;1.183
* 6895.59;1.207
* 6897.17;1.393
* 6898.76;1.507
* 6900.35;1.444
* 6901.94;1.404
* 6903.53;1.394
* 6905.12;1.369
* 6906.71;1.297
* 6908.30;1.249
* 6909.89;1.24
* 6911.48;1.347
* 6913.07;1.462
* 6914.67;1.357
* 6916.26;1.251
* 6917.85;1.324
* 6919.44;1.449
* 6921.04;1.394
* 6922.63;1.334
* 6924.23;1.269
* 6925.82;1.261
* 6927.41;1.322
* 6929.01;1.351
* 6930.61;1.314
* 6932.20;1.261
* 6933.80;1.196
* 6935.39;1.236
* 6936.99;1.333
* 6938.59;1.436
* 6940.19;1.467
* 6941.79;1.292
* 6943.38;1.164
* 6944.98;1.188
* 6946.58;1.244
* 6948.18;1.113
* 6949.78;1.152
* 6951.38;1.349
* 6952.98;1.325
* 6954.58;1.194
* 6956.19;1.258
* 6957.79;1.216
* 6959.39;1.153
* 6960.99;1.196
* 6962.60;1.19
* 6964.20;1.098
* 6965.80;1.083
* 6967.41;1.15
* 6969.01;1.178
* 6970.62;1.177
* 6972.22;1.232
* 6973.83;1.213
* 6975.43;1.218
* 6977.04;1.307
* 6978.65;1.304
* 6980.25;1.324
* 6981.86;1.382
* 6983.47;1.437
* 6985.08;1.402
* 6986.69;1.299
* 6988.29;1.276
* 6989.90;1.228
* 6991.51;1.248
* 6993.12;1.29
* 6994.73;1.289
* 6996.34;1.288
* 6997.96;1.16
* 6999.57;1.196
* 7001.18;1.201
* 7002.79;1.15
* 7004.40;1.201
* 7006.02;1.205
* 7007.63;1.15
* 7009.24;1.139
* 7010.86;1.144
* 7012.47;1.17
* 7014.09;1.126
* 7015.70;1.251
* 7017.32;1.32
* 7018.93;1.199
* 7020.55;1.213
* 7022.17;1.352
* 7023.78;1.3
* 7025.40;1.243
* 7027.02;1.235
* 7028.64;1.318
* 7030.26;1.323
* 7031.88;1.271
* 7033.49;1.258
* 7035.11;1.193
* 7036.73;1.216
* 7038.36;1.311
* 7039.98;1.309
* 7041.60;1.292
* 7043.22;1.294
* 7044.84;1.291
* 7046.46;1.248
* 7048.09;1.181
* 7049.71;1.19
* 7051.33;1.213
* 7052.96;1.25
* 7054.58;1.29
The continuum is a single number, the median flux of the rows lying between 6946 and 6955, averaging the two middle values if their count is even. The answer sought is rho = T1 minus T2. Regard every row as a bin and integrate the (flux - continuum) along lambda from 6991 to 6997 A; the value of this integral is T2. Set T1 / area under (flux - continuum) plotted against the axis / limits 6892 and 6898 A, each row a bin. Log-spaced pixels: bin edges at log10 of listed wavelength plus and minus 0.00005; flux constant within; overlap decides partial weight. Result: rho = 0.0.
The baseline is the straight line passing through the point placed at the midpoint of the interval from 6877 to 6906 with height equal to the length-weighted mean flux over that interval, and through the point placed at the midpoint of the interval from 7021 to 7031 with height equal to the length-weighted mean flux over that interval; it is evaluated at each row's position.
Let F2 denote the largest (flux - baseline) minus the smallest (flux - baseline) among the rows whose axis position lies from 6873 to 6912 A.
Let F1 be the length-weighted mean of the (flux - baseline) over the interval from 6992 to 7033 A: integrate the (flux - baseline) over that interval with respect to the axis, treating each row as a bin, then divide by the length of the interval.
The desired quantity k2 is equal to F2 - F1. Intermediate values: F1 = -0.067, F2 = 0.33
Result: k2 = 0.39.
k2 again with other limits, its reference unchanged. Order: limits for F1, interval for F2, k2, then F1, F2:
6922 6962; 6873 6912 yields 0.39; -0.061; 0.33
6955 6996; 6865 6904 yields 0.81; -0.066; 0.75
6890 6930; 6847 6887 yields 0.70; 0.000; 0.70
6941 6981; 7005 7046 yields 0.33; -0.105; 0.23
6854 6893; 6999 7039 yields 0.29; -0.062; 0.23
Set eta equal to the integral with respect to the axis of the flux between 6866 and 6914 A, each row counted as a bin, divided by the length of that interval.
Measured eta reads 1.32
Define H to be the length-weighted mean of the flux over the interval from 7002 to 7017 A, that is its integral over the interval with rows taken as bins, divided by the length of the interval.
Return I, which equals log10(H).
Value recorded 0.070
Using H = 1.18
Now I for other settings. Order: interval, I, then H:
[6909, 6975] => 0.101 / 1.26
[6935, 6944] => 0.123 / 1.33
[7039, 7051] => 0.100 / 1.26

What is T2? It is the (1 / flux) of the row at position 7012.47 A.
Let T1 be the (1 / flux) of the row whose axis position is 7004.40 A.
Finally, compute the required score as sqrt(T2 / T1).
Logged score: 1.01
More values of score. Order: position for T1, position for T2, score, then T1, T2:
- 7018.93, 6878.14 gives 0.95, 0.83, 0.755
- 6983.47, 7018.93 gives 1.09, 0.70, 0.834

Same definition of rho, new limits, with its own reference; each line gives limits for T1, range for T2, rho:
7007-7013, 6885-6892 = -1.3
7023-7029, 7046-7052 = 0.4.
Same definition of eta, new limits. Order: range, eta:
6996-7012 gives 1.18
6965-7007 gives 1.25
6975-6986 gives 1.34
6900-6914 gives 1.35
